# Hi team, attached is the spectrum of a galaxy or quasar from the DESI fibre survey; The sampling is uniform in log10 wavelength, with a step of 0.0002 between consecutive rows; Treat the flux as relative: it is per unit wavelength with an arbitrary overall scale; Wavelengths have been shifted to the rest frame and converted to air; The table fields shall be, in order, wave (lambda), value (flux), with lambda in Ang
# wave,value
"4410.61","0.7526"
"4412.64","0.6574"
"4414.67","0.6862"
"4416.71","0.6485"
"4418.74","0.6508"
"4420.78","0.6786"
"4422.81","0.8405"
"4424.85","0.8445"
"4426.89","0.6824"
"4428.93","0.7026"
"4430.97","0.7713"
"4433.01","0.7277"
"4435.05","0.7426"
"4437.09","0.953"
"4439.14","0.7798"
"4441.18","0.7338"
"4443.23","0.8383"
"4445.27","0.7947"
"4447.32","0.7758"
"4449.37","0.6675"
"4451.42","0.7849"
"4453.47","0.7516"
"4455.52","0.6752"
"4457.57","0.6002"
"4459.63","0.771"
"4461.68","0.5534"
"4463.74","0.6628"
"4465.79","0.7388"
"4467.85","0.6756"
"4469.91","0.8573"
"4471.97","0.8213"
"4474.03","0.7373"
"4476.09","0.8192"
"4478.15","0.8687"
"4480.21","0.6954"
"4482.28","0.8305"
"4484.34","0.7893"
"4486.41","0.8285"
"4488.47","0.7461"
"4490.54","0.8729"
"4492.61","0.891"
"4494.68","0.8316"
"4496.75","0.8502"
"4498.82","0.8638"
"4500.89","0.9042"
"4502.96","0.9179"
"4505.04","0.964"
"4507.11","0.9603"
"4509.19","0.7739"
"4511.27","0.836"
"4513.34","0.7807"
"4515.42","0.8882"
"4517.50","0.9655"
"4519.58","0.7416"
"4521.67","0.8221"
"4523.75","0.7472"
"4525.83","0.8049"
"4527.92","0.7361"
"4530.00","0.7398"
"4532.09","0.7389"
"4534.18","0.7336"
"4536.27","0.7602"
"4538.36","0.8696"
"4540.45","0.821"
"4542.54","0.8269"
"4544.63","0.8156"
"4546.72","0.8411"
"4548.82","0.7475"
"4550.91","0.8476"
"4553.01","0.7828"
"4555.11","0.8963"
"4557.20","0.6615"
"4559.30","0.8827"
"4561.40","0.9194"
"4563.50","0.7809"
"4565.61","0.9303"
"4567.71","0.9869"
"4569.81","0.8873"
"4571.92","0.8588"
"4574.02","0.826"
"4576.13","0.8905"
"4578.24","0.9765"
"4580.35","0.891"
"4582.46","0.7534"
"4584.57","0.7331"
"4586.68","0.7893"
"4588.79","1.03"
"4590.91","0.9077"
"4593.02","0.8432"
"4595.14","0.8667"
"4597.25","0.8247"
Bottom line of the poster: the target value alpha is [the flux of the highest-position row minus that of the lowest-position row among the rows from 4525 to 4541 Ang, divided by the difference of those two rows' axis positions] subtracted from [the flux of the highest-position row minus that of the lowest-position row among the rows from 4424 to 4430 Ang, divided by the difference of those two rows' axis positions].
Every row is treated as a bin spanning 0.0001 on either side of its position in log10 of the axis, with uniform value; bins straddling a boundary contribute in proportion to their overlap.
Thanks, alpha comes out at -0.036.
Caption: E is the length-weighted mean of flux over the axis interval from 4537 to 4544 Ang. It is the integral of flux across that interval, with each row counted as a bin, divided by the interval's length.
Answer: 0.83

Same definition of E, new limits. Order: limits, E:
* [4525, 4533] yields 0.75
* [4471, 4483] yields 0.79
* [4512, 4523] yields 0.84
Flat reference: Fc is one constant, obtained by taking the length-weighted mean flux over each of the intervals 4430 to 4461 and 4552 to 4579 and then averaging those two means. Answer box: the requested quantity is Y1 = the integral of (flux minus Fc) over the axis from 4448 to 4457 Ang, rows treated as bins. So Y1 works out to -0.9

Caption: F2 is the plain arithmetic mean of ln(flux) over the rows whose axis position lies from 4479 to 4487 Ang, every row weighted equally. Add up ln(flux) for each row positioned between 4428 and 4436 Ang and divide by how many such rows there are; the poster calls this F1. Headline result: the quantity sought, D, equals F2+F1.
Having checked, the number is -0.55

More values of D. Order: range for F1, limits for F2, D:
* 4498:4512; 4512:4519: -0.25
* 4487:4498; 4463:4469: -0.55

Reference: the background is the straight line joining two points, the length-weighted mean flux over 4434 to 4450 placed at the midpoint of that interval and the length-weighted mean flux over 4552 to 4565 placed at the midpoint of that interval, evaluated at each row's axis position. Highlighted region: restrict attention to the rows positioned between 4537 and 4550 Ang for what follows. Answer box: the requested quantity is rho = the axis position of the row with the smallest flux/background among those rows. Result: 4548.82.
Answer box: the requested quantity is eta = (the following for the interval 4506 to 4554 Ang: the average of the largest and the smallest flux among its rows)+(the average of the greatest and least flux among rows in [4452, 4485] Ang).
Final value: 1.56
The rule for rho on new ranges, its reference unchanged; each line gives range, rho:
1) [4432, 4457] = 4449.37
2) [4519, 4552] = 4534.18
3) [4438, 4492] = 4461.68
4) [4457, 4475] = 4461.68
